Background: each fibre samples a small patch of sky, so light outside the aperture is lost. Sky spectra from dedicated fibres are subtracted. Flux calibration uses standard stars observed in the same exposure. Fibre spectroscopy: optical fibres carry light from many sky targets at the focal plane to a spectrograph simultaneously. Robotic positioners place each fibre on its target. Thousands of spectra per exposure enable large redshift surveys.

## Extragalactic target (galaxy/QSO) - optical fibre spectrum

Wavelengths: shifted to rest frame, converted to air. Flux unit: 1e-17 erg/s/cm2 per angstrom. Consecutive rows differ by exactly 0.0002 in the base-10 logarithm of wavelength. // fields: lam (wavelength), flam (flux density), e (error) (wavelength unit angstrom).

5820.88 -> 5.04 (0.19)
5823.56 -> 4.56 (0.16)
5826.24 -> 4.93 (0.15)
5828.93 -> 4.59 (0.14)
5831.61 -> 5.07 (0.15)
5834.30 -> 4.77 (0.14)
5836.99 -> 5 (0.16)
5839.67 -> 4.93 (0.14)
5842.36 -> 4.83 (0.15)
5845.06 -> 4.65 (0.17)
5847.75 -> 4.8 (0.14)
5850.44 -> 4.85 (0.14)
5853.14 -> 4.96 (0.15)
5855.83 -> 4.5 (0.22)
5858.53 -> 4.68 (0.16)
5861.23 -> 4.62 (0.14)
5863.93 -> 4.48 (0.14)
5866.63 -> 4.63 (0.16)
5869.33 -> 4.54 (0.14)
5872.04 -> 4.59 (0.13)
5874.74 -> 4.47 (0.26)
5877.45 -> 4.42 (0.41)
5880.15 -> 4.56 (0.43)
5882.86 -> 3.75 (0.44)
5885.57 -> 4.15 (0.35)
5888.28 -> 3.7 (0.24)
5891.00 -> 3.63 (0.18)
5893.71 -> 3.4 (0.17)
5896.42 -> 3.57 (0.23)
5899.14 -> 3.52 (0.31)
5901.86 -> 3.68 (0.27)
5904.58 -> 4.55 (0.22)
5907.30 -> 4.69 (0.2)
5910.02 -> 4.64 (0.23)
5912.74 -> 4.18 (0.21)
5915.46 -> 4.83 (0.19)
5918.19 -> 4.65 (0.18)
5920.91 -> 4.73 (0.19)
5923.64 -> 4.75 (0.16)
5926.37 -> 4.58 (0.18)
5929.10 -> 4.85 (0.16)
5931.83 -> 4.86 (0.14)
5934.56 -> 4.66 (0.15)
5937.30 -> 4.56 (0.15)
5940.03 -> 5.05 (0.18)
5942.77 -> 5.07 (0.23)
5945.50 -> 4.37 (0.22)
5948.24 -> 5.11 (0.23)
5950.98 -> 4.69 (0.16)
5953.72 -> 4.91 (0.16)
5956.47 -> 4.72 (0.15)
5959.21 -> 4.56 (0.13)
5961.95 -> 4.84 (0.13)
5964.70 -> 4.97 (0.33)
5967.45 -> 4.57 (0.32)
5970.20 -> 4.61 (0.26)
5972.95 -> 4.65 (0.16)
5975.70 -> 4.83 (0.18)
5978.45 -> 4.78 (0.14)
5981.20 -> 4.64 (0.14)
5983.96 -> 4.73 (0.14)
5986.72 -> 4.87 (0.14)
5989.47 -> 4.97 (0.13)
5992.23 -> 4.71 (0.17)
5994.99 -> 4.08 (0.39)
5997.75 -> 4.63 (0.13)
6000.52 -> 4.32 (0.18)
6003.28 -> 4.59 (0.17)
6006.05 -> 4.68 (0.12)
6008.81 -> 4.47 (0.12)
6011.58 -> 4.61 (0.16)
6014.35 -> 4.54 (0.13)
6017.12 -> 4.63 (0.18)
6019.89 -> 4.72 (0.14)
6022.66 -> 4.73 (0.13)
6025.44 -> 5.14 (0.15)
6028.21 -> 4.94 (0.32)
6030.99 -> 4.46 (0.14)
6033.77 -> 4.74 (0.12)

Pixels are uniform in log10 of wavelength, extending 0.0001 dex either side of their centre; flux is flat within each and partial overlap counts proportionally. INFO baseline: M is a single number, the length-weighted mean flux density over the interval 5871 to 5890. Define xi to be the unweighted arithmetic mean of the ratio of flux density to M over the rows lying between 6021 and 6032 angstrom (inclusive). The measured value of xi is 1.14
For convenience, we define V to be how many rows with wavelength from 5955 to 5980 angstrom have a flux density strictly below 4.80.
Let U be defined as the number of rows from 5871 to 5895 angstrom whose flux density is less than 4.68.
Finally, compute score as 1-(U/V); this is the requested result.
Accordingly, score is -0.50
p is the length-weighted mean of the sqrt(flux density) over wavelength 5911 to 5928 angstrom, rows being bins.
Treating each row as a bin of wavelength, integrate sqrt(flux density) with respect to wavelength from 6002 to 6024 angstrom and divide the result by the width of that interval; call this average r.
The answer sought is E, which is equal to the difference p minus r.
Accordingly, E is 0.00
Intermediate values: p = 2.150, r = 2.15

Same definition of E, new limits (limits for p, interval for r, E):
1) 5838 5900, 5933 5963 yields -0.10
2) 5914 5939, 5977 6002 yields 0.02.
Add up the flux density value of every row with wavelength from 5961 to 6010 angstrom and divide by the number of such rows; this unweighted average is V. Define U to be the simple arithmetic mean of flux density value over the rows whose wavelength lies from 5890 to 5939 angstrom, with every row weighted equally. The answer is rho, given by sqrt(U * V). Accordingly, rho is 4.50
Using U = 4.35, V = 4.7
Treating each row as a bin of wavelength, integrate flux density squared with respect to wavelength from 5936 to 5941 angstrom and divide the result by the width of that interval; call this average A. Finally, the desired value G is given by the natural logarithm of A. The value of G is 3.14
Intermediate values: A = 23.0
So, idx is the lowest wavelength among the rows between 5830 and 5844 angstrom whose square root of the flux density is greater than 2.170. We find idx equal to 5831.61 angstrom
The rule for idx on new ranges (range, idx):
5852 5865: 5853.14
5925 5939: 5929.10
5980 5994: 5983.96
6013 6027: 6019.89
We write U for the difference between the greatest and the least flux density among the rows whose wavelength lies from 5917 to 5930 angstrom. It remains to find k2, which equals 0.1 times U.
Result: 0.027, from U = 0.27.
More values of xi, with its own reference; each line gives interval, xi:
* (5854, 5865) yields 1.08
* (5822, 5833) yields 1.14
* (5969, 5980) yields 1.12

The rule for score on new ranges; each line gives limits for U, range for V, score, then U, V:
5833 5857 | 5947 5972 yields 0.60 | 2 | 5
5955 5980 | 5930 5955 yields 0.00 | 4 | 4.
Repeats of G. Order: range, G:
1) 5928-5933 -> 3.16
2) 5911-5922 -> 3.05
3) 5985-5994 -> 3.14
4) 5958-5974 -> 3.10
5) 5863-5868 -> 3.04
